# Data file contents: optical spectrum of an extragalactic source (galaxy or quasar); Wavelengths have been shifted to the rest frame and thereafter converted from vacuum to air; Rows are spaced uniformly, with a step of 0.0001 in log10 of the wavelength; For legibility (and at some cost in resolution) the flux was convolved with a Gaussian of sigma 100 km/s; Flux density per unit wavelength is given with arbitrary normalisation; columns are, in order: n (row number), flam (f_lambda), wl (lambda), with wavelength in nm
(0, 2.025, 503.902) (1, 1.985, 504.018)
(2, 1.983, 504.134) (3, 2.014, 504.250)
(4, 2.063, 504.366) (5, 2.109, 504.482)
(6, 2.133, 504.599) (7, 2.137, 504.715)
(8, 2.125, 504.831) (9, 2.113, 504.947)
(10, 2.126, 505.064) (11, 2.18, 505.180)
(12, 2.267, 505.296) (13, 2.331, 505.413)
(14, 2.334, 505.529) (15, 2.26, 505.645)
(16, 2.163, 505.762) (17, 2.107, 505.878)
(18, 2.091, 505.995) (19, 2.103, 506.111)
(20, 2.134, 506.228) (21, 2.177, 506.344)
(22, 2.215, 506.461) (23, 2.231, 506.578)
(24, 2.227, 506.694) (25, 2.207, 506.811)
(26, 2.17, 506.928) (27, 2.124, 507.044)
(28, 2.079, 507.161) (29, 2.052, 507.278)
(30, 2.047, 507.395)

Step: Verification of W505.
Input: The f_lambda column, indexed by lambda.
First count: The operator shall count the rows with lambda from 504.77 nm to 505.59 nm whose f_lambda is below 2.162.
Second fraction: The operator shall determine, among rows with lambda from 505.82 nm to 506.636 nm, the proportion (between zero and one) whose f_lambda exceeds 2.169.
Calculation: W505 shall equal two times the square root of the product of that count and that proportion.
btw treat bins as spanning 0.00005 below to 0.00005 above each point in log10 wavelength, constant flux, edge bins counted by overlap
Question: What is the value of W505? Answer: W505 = 2.3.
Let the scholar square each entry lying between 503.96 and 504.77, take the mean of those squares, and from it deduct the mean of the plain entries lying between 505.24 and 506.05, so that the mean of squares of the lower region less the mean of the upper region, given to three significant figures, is 2.03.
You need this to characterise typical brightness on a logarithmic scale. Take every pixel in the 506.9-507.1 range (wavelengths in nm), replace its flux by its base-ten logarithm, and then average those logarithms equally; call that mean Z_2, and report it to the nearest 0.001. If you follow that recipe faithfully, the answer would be 0.332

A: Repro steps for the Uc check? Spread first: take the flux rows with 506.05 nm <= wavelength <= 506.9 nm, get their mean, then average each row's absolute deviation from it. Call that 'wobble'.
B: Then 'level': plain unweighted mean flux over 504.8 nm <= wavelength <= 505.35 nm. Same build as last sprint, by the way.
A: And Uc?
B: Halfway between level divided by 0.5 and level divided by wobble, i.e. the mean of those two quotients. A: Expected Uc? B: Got 29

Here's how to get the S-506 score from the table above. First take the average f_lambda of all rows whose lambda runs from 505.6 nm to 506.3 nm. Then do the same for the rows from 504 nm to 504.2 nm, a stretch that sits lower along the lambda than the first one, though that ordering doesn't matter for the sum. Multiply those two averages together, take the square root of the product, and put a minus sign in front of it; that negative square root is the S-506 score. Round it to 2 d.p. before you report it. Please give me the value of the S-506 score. -2.06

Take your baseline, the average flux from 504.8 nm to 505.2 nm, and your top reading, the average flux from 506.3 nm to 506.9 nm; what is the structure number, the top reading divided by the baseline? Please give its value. 1.04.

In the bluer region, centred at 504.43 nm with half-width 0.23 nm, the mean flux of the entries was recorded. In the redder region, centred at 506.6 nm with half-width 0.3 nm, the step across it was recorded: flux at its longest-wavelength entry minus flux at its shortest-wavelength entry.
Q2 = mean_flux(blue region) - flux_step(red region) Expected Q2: 2.05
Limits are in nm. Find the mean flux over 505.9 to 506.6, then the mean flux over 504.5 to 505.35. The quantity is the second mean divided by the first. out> 1.00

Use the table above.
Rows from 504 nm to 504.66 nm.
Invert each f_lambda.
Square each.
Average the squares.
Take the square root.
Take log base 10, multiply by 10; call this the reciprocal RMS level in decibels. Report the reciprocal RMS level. -3.11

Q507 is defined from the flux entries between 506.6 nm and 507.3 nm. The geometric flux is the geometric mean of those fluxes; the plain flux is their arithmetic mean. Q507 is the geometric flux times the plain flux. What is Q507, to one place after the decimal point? 4.6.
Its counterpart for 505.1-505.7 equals 5.2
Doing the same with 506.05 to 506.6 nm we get 4.7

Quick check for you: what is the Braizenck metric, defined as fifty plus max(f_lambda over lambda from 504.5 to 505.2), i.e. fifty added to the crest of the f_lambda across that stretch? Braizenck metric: 52.18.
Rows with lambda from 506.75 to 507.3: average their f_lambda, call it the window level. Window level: 2.13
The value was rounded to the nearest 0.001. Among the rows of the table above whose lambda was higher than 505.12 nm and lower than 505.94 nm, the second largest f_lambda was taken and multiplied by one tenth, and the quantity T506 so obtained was 0.233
